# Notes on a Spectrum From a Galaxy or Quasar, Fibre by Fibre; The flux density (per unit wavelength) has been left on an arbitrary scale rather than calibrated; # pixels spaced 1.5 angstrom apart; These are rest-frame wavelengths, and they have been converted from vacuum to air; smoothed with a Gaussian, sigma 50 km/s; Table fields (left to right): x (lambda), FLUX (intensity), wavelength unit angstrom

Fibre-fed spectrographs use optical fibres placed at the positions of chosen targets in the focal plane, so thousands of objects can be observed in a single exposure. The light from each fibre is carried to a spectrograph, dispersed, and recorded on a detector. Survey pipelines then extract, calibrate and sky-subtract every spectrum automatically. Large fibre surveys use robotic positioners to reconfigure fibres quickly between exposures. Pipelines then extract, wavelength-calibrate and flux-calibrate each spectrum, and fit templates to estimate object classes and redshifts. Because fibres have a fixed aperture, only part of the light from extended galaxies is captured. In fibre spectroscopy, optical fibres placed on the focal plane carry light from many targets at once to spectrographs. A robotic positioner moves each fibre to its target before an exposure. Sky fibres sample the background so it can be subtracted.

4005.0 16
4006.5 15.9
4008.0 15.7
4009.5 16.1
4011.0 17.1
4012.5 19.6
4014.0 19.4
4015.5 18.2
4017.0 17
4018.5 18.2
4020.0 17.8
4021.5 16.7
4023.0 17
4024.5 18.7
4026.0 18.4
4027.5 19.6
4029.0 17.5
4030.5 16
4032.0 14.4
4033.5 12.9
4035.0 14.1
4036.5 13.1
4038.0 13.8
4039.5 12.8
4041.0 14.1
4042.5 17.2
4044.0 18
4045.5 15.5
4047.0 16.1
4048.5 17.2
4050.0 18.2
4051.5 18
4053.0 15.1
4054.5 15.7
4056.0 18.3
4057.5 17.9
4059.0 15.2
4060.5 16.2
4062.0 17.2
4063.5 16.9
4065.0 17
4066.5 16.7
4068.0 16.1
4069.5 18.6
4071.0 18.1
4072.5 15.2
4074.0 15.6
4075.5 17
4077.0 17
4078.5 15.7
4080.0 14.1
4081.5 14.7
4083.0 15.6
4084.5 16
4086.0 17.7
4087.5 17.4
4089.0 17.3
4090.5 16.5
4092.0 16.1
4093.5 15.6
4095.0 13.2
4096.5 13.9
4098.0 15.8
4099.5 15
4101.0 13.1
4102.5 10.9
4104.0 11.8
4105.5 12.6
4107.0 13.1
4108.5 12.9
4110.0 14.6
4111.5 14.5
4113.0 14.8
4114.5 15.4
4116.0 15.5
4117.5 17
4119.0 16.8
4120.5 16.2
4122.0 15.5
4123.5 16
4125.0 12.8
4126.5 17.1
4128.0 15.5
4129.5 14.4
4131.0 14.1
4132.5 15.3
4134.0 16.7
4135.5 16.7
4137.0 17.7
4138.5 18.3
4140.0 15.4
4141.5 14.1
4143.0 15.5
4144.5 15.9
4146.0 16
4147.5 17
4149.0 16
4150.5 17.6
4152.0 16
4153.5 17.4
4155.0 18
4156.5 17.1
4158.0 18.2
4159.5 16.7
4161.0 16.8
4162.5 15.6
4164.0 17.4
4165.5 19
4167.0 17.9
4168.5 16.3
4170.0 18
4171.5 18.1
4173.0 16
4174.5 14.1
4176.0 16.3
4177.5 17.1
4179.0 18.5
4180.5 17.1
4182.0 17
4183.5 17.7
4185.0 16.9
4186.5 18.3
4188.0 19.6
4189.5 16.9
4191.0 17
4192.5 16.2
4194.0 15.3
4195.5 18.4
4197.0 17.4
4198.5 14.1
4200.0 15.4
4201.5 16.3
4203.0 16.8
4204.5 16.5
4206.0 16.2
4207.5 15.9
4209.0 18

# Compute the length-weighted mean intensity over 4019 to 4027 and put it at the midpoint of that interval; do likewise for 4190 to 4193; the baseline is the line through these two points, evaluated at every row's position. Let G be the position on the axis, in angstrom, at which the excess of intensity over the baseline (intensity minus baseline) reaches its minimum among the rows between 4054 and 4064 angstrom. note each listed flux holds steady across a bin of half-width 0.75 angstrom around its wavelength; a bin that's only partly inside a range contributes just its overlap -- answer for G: 4059.0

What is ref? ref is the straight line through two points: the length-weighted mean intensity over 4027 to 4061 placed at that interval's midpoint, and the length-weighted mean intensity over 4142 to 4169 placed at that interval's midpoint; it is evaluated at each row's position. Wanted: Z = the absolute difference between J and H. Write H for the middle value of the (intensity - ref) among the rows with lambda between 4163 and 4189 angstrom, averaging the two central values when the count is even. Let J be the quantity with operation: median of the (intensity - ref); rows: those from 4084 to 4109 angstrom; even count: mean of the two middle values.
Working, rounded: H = 0.44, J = -1.4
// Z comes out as 1.8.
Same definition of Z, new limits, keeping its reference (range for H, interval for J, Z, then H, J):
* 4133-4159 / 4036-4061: 0.1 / 0.00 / 0.1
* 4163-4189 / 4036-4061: 0.3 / 0.44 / 0.1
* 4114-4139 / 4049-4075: 1.4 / -0.61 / 0.8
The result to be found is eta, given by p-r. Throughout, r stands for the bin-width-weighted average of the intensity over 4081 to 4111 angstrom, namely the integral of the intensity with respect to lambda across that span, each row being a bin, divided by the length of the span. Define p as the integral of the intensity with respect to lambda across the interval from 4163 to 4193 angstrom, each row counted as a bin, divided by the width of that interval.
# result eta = 2.6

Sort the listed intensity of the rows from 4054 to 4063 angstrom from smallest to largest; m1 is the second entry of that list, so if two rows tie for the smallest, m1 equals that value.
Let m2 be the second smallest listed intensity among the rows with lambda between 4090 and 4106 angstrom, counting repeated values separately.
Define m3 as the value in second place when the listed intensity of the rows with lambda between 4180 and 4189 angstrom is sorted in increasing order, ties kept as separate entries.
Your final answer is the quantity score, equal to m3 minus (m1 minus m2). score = 13.1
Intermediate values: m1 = 15.7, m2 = 11.8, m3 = 17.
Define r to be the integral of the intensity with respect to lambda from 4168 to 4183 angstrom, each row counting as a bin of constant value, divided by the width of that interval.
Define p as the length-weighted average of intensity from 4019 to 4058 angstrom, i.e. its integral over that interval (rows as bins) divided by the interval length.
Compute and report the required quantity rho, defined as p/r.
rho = 0.97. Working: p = 16.3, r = 16.9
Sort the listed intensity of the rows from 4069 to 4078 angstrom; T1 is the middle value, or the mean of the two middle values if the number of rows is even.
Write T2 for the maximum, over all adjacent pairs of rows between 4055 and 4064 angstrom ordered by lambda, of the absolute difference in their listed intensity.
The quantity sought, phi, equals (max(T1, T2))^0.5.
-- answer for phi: 4.12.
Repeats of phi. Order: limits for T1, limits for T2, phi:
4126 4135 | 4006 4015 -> 3.92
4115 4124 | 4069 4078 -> 4.01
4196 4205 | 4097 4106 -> 4.05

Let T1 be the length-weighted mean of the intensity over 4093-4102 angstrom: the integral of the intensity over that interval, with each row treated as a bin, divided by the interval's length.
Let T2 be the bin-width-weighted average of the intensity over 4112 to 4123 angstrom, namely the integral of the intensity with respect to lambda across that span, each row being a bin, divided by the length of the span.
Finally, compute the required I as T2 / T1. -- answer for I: 1.11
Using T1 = 14.3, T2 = 15.9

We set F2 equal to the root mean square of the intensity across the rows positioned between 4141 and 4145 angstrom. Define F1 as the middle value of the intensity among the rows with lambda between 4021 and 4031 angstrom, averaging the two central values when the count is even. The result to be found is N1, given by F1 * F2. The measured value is 266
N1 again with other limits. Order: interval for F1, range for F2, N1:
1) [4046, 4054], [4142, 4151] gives 281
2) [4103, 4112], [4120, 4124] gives 207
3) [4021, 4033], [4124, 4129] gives 263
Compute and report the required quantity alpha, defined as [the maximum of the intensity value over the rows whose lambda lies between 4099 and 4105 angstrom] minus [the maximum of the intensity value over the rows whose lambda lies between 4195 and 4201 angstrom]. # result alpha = -3.4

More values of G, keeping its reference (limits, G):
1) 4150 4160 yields 4152.0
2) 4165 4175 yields 4174.5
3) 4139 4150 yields 4141.5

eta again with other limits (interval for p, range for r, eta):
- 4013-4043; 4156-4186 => -0.7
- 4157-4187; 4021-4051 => 1.1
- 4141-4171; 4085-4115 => 2.2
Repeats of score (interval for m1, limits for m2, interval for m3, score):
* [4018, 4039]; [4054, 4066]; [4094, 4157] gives 14.4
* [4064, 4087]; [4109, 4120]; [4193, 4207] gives 15.2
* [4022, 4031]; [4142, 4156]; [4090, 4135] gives 10.7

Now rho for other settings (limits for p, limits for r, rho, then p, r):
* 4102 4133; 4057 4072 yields 0.86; 14.6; 16.9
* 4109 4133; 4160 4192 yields 0.89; 15.3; 17.2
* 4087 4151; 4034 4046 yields 1.03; 15.3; 14.8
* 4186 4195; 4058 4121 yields 1.11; 17.2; 15.5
